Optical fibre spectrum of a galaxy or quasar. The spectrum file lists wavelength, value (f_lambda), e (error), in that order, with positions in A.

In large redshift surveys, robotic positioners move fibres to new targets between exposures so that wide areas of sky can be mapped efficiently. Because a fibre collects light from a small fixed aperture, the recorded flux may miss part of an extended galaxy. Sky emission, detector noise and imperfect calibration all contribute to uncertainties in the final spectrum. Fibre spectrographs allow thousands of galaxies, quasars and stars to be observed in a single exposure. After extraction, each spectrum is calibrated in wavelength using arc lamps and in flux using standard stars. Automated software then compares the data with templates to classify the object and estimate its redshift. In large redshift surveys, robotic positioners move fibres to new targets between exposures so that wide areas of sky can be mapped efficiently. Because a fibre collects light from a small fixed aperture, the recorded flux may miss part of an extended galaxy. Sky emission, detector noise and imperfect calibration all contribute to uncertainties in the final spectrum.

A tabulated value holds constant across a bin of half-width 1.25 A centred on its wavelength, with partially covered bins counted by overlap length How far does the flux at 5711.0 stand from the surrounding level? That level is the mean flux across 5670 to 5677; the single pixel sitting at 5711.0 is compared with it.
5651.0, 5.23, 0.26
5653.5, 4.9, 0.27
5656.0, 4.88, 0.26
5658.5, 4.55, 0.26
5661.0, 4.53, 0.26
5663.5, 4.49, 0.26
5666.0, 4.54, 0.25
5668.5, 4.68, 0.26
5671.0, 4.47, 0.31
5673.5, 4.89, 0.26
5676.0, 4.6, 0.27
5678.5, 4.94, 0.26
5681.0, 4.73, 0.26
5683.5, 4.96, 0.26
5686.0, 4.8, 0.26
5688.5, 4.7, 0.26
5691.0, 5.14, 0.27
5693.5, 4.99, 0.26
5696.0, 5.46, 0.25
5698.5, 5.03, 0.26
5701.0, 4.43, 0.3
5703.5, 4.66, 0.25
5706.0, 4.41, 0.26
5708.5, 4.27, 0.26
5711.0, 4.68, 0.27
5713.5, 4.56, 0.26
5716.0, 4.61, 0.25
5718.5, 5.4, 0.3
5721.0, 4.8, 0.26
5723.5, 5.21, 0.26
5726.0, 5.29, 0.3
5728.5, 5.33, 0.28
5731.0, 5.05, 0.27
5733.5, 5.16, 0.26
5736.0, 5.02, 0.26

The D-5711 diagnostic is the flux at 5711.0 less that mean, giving 0.0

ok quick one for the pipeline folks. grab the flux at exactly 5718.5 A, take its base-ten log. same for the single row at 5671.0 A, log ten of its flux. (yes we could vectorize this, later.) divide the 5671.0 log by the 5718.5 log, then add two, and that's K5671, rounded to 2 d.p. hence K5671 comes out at 2.89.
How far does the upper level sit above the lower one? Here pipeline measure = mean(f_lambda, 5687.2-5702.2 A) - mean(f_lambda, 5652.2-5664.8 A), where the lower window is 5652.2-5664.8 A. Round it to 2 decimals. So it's 0.29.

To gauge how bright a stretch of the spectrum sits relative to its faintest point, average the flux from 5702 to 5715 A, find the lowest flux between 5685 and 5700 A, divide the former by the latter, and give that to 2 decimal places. 0.96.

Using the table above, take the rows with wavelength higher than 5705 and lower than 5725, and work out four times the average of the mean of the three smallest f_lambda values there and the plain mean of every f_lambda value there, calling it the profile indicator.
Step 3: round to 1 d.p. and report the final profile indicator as 18.3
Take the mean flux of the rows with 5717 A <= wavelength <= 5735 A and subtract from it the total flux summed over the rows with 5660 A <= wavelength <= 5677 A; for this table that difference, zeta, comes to -27.0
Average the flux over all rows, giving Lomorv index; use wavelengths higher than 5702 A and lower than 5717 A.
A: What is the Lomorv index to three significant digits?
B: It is 4.53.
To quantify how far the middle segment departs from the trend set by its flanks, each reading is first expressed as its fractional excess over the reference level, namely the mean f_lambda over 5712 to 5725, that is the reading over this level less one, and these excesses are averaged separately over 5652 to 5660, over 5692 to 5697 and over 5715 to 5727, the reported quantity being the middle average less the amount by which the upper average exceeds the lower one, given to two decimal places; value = 0.00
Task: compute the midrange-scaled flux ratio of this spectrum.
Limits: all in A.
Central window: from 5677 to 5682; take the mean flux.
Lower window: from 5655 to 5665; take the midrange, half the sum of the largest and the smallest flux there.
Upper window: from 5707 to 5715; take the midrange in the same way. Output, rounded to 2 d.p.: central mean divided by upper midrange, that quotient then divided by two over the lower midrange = 2.53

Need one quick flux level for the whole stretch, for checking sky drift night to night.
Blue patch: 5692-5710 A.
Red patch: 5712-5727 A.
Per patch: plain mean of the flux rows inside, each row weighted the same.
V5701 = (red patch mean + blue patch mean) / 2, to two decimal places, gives 4.86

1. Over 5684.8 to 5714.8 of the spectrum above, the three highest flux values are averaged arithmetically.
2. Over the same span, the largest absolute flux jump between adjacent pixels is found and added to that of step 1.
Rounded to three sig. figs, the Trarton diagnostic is 5.81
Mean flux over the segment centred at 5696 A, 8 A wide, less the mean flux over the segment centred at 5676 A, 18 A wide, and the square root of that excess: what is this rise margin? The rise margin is 0.6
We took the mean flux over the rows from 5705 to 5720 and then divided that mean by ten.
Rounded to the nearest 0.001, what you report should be 0.466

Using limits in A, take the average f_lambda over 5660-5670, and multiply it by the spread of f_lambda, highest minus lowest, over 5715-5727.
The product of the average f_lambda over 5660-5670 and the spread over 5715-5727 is 3.6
